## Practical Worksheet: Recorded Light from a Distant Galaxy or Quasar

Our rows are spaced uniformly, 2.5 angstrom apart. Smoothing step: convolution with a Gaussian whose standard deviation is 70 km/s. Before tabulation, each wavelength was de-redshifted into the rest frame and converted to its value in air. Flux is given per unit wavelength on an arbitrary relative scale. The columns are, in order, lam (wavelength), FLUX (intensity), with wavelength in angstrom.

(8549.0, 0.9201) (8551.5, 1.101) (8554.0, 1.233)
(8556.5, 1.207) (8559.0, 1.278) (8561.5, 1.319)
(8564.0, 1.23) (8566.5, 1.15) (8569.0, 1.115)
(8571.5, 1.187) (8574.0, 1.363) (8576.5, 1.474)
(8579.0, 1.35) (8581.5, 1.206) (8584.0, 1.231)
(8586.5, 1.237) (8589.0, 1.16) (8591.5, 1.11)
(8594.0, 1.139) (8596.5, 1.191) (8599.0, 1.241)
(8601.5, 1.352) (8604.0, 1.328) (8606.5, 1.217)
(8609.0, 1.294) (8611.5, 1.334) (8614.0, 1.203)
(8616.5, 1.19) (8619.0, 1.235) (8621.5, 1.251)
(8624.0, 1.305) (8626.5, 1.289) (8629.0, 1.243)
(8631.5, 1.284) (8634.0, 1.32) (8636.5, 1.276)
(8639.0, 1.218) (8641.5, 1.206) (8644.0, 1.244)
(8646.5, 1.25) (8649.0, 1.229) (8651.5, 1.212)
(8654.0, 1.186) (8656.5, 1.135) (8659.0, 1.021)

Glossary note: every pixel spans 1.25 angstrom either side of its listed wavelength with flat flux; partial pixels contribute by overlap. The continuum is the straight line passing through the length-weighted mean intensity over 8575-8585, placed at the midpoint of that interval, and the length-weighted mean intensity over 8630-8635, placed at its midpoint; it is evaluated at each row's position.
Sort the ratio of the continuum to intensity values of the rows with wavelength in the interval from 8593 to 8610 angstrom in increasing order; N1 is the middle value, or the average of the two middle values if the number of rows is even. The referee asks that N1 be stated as 1.06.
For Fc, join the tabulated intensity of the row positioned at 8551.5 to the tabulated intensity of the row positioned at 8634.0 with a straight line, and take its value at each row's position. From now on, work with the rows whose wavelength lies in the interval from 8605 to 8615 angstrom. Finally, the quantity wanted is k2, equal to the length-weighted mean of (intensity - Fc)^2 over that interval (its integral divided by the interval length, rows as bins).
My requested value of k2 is 0.0031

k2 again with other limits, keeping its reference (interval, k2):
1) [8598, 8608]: 0.0057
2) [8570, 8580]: 0.0410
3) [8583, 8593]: 0.0038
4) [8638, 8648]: 0.0132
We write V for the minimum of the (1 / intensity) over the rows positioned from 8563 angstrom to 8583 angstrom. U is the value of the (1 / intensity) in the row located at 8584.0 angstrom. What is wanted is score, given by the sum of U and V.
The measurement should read 1.49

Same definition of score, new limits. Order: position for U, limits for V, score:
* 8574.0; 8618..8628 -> 1.50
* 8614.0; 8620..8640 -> 1.59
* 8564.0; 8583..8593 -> 1.62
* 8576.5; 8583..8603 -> 1.42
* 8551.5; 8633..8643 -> 1.67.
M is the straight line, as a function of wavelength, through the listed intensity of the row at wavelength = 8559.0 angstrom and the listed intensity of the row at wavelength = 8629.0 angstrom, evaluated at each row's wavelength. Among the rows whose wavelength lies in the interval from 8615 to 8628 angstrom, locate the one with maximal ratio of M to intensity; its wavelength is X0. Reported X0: 8616.5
